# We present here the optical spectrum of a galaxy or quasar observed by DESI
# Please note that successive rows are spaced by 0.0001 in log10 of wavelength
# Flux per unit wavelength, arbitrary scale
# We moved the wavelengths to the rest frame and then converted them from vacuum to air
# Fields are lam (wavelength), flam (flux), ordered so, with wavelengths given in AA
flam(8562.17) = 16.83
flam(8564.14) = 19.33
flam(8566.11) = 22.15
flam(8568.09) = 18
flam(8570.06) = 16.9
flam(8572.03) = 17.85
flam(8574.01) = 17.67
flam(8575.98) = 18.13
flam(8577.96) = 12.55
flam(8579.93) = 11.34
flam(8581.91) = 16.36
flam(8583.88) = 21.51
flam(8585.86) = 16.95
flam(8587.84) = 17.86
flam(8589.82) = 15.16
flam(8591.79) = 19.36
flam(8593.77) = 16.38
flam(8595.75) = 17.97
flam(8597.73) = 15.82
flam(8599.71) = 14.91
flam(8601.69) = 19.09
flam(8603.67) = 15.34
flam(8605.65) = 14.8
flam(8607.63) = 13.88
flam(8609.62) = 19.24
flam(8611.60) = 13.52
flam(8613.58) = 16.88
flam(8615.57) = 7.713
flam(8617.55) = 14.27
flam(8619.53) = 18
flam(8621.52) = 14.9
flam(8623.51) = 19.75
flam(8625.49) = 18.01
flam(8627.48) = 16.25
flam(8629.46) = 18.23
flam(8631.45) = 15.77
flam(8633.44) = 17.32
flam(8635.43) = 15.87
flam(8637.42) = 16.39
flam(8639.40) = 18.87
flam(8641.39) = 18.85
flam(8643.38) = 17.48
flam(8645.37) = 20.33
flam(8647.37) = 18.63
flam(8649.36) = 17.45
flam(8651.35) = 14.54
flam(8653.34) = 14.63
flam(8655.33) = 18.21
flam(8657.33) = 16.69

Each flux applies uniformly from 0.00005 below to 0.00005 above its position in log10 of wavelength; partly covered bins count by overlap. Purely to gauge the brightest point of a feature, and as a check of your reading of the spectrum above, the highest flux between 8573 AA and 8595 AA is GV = 21.51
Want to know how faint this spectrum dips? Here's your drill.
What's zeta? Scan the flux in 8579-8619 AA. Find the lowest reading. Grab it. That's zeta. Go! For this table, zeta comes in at 7.713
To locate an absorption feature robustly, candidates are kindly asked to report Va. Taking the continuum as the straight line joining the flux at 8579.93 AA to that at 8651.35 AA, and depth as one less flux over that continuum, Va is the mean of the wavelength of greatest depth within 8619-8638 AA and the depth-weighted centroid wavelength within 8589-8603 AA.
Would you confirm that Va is 8608.6 AA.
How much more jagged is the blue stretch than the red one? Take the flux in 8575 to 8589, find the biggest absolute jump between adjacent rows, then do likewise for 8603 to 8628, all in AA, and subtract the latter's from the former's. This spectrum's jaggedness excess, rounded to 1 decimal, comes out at -3.6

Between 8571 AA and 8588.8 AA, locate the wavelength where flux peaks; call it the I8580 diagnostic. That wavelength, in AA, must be 8583.88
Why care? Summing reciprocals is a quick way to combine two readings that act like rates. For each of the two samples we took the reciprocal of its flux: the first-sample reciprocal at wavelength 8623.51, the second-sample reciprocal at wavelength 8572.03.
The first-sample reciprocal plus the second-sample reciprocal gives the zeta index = 0.107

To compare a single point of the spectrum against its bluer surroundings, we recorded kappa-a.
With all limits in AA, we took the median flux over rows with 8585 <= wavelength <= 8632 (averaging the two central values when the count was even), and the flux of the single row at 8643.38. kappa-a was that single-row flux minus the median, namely 1.2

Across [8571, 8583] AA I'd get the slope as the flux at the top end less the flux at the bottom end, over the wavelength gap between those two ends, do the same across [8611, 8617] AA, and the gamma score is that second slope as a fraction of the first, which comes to 9.7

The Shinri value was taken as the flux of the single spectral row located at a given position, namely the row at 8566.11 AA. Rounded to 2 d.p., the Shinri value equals 22.15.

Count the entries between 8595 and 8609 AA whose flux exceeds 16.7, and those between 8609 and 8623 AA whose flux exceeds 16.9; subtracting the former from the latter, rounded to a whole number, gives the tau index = 0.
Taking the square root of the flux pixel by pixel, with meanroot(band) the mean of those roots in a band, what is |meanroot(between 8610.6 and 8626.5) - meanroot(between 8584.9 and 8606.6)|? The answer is 0.19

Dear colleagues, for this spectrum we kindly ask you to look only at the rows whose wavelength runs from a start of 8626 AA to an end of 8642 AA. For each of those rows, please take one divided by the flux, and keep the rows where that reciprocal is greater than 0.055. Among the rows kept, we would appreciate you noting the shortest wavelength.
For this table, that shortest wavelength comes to 8627.48 AA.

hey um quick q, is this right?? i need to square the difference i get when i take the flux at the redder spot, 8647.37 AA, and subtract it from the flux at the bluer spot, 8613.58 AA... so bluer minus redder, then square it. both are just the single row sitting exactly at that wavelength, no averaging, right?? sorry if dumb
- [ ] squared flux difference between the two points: 3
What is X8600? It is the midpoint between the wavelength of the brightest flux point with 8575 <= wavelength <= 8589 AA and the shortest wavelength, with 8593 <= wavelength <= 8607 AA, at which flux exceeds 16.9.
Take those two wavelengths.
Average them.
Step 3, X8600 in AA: 8589.8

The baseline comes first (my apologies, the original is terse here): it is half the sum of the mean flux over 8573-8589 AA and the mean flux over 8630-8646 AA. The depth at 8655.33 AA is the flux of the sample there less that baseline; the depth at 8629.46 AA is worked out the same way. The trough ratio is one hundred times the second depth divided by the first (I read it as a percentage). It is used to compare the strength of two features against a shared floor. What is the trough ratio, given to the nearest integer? 102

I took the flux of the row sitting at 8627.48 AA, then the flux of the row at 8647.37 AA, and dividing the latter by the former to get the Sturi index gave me 1.15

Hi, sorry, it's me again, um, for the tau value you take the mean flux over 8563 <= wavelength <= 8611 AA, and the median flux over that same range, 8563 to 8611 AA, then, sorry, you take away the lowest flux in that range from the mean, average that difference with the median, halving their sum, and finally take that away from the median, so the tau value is 5.8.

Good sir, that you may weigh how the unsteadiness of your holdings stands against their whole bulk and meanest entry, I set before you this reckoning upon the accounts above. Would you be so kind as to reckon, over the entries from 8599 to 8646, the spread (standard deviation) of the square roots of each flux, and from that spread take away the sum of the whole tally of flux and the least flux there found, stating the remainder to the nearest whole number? -403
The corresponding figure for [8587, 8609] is -194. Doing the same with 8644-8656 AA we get -118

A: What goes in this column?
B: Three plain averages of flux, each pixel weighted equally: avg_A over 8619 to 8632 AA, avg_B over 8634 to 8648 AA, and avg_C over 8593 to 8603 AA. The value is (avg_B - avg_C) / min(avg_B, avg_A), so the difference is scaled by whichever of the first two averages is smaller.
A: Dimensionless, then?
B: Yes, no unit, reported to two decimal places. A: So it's 0.07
